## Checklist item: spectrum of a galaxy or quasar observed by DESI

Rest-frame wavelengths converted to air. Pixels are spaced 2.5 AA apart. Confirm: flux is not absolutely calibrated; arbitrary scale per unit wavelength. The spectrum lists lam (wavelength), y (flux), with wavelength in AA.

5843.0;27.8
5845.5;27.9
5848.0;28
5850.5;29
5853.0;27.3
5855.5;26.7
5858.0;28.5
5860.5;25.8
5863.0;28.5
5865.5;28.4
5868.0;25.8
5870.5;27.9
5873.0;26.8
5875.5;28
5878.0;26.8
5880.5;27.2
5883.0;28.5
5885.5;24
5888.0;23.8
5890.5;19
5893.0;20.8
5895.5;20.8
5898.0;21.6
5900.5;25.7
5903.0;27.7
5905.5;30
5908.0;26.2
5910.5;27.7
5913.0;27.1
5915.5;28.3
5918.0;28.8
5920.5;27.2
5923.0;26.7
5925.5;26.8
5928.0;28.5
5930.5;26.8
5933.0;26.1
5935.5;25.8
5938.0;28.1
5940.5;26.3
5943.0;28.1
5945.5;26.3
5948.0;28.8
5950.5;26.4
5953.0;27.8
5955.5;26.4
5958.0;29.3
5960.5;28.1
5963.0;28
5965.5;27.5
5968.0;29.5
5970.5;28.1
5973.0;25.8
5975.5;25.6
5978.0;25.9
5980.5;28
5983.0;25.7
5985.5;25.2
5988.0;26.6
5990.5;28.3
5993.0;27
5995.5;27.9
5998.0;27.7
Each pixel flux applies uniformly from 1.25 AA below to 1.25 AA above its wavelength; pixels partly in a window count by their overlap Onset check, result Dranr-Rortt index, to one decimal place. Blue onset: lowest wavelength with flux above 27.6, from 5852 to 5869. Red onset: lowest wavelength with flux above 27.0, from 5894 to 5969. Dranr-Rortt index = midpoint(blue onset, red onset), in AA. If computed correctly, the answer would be 5880.5 AA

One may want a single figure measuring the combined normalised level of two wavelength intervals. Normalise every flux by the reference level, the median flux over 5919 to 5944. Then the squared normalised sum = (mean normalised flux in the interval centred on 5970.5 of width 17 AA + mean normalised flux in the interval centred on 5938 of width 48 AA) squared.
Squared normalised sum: 4.15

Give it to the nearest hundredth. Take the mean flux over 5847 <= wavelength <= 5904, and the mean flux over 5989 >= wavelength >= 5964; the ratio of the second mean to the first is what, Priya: 1.03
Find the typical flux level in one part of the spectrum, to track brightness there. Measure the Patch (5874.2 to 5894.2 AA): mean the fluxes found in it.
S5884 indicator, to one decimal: 24.8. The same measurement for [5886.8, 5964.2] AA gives 26.4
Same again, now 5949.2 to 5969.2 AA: 27.9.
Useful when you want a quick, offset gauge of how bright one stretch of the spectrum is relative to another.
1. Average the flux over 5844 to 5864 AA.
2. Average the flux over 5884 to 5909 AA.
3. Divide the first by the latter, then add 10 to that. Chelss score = 11.2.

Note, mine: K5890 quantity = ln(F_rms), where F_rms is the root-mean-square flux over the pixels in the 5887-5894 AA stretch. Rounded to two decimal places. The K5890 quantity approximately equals 3.06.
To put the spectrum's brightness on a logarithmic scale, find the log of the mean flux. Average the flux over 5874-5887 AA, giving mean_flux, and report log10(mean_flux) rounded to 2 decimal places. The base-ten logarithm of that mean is 1.43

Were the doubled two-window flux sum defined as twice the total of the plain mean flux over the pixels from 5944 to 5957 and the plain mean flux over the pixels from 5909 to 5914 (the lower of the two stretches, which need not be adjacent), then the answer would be 109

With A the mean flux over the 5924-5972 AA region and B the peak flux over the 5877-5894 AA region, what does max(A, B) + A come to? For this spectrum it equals 56.0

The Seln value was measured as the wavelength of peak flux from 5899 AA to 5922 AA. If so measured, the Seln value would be 5905.5 AA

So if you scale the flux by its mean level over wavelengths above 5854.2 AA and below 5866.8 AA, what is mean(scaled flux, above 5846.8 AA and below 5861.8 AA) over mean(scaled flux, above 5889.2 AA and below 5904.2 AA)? 1.22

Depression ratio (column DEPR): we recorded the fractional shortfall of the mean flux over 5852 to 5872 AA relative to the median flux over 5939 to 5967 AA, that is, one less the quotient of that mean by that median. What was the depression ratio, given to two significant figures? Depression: 0.016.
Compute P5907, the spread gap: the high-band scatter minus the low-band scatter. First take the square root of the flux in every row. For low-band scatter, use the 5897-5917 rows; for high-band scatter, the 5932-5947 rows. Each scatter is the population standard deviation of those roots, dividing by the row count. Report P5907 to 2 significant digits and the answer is -0.14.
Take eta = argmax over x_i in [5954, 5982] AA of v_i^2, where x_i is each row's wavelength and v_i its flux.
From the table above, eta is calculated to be 5968.0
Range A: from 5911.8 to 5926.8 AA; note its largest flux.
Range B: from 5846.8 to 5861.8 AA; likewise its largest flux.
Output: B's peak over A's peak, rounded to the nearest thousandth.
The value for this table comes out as 1.007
